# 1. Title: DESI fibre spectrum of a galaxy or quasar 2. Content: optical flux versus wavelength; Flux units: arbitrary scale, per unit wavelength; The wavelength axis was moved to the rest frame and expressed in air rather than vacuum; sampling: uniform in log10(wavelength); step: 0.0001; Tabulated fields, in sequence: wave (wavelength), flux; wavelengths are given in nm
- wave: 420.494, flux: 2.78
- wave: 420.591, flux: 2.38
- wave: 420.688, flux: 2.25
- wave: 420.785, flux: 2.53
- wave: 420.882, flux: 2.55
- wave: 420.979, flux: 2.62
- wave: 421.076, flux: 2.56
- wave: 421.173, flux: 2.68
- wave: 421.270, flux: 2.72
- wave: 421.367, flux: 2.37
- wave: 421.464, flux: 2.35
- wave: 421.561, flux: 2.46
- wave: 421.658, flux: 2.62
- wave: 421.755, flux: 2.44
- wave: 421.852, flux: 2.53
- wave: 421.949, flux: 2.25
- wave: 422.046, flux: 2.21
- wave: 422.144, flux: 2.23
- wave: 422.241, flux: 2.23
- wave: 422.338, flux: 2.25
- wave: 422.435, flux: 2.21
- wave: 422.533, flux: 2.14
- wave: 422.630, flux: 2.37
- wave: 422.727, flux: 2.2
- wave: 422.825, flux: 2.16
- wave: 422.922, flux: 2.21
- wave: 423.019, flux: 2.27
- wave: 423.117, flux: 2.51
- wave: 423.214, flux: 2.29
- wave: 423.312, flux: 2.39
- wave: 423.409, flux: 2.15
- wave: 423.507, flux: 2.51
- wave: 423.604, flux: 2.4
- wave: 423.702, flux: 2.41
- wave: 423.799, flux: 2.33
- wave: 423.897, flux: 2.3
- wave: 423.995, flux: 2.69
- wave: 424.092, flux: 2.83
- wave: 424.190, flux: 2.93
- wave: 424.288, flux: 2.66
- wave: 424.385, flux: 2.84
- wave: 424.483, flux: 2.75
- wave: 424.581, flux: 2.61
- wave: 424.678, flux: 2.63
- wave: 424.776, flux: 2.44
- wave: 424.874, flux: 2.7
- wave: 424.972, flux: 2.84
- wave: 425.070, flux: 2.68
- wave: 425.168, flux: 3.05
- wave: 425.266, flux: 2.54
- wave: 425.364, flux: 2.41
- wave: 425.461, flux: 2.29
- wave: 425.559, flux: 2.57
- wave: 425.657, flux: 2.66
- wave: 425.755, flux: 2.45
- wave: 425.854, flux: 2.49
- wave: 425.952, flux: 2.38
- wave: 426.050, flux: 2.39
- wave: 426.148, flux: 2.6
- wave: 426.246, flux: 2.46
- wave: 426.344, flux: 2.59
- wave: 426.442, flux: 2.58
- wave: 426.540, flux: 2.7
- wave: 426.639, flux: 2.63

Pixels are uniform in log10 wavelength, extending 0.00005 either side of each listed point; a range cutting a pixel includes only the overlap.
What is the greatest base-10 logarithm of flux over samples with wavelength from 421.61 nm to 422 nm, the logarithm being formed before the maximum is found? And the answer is 0.418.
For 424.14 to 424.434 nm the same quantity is 0.467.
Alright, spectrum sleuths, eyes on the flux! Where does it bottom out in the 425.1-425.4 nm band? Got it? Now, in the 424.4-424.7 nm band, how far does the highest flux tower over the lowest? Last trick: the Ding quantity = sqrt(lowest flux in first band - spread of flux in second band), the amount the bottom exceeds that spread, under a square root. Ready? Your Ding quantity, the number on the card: 1.51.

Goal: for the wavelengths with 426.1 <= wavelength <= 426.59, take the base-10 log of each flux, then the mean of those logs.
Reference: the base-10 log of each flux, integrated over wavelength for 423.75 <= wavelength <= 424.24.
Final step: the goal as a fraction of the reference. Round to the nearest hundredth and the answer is 2.03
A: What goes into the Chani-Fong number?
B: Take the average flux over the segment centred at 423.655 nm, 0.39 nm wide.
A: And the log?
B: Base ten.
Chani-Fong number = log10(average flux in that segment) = 0.38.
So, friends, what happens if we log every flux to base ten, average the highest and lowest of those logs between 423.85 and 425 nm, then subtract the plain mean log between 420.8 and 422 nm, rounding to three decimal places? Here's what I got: 0.015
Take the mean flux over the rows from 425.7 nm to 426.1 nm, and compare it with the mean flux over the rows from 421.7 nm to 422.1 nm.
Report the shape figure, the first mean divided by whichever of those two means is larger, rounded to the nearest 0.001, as 1.000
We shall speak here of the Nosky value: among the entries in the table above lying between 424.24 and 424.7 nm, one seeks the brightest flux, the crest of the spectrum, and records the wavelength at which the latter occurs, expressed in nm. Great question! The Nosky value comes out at 424.385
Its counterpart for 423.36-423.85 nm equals 423.507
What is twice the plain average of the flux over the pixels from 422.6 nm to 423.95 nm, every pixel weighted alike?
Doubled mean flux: 4.64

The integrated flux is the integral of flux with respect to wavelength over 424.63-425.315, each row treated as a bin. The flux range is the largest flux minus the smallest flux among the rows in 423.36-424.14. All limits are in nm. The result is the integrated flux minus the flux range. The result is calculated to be 1.17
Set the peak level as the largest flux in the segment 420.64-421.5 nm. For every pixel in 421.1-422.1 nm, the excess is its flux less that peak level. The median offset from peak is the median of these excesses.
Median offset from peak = -0.27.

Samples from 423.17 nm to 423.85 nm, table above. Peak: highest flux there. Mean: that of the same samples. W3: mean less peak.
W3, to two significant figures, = -0.16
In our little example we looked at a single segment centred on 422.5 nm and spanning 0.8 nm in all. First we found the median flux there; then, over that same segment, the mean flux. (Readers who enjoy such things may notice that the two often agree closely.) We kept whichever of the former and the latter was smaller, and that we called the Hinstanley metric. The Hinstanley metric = 2.22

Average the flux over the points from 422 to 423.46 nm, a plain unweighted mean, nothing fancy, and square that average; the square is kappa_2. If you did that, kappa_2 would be 5.08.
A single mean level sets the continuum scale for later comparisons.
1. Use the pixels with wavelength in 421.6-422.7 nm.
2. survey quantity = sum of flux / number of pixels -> 2.32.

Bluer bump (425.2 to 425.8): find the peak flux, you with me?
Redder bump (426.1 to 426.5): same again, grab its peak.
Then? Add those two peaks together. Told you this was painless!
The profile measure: 5.26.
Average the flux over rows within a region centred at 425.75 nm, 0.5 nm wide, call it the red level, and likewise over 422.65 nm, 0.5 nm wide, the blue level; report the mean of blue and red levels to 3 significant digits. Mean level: 2.36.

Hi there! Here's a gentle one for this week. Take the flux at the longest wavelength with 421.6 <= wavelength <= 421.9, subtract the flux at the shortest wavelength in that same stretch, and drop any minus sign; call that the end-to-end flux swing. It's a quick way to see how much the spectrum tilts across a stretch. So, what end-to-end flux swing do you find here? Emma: 0.09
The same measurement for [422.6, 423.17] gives 0.14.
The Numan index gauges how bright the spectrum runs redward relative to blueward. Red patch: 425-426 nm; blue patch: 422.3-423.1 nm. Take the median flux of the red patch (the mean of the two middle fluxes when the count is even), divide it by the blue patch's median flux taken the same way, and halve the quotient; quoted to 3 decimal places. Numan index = 0.569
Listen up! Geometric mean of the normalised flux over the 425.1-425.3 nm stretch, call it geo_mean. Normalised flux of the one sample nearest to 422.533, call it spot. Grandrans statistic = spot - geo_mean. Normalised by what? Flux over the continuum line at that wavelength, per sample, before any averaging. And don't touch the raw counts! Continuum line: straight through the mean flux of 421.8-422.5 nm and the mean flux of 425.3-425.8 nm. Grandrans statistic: -0.20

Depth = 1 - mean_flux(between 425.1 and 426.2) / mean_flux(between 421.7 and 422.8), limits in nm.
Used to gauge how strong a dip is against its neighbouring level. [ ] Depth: -0.11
